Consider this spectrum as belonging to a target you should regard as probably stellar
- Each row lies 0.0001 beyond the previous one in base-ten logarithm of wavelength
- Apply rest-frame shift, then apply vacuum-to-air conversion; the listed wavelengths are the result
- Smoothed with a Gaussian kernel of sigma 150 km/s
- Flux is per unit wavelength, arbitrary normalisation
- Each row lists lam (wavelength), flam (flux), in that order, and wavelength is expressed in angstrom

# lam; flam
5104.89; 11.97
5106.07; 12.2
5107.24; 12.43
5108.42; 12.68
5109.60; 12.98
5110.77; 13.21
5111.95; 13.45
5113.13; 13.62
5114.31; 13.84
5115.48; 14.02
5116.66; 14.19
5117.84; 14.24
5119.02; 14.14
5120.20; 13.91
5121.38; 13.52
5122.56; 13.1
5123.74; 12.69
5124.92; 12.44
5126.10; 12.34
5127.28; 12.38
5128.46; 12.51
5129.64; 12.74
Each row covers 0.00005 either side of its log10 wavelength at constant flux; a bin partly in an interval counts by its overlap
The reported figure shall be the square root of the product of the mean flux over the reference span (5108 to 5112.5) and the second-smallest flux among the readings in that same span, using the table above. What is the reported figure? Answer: 13.0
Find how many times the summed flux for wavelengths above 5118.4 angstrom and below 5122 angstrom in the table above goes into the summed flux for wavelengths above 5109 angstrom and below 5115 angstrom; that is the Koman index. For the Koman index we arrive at 1.6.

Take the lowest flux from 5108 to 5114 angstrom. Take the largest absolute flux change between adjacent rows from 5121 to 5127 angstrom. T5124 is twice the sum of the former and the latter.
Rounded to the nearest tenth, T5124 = 26.2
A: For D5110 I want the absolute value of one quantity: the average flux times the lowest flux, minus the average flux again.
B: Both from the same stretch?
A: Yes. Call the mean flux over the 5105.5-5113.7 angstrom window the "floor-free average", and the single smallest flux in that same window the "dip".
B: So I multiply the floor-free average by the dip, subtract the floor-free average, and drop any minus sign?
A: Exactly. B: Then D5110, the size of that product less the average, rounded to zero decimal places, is 145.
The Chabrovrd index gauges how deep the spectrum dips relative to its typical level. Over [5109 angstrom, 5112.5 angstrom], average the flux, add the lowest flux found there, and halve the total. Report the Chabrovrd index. 13.1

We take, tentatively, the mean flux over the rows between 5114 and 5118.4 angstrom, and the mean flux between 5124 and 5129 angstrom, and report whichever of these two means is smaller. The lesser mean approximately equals 12.4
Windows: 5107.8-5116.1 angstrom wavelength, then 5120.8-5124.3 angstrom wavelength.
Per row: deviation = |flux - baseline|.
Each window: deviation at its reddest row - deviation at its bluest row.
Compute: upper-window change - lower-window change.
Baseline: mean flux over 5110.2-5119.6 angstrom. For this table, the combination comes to 1.8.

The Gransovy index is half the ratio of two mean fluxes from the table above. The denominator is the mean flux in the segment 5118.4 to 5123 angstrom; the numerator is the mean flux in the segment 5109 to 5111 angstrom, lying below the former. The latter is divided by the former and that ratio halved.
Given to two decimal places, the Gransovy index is 0.48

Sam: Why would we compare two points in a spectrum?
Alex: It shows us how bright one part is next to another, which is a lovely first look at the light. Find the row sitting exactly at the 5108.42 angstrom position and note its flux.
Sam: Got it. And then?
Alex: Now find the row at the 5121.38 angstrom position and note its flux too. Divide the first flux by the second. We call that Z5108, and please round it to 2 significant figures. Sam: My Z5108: 0.94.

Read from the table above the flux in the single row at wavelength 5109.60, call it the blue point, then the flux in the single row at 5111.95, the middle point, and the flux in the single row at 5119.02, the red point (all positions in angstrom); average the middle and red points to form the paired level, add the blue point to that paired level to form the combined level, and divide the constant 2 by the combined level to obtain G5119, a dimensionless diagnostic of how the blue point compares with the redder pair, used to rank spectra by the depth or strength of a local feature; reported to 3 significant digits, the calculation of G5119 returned 0.0747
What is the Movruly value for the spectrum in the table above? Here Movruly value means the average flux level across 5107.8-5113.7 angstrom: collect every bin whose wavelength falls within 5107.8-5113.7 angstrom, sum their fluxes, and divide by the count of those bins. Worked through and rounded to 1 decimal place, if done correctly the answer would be 13.2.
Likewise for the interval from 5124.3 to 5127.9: 12.4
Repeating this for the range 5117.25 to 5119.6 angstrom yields 14.2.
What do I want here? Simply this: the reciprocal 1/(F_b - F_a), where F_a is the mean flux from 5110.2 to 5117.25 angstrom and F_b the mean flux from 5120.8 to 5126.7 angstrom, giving -1.1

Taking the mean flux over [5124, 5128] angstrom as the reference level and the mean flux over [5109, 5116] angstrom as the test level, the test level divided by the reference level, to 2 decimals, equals 1.09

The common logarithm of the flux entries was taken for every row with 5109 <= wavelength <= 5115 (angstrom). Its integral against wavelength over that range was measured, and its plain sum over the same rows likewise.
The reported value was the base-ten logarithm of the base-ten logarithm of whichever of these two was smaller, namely -0.1243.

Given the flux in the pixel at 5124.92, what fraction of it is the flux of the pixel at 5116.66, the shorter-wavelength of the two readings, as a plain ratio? 1.14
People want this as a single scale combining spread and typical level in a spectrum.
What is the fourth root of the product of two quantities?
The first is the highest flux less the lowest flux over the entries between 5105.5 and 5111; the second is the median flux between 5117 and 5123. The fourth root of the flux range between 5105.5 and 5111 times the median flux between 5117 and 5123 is 1.94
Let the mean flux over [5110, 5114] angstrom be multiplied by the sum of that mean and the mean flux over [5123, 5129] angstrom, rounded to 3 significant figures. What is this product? 348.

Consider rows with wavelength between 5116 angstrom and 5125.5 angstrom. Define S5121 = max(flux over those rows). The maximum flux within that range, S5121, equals 14.24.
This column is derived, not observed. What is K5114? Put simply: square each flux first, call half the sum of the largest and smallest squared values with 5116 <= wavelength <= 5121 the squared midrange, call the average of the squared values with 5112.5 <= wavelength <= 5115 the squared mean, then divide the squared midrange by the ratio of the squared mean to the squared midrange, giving 208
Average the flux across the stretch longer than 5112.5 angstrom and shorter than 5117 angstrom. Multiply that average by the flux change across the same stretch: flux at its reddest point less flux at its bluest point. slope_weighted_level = 7.9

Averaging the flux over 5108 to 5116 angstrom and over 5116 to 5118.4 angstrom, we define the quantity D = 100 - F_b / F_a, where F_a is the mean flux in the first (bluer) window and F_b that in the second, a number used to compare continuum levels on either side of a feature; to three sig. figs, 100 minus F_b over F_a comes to 98.9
